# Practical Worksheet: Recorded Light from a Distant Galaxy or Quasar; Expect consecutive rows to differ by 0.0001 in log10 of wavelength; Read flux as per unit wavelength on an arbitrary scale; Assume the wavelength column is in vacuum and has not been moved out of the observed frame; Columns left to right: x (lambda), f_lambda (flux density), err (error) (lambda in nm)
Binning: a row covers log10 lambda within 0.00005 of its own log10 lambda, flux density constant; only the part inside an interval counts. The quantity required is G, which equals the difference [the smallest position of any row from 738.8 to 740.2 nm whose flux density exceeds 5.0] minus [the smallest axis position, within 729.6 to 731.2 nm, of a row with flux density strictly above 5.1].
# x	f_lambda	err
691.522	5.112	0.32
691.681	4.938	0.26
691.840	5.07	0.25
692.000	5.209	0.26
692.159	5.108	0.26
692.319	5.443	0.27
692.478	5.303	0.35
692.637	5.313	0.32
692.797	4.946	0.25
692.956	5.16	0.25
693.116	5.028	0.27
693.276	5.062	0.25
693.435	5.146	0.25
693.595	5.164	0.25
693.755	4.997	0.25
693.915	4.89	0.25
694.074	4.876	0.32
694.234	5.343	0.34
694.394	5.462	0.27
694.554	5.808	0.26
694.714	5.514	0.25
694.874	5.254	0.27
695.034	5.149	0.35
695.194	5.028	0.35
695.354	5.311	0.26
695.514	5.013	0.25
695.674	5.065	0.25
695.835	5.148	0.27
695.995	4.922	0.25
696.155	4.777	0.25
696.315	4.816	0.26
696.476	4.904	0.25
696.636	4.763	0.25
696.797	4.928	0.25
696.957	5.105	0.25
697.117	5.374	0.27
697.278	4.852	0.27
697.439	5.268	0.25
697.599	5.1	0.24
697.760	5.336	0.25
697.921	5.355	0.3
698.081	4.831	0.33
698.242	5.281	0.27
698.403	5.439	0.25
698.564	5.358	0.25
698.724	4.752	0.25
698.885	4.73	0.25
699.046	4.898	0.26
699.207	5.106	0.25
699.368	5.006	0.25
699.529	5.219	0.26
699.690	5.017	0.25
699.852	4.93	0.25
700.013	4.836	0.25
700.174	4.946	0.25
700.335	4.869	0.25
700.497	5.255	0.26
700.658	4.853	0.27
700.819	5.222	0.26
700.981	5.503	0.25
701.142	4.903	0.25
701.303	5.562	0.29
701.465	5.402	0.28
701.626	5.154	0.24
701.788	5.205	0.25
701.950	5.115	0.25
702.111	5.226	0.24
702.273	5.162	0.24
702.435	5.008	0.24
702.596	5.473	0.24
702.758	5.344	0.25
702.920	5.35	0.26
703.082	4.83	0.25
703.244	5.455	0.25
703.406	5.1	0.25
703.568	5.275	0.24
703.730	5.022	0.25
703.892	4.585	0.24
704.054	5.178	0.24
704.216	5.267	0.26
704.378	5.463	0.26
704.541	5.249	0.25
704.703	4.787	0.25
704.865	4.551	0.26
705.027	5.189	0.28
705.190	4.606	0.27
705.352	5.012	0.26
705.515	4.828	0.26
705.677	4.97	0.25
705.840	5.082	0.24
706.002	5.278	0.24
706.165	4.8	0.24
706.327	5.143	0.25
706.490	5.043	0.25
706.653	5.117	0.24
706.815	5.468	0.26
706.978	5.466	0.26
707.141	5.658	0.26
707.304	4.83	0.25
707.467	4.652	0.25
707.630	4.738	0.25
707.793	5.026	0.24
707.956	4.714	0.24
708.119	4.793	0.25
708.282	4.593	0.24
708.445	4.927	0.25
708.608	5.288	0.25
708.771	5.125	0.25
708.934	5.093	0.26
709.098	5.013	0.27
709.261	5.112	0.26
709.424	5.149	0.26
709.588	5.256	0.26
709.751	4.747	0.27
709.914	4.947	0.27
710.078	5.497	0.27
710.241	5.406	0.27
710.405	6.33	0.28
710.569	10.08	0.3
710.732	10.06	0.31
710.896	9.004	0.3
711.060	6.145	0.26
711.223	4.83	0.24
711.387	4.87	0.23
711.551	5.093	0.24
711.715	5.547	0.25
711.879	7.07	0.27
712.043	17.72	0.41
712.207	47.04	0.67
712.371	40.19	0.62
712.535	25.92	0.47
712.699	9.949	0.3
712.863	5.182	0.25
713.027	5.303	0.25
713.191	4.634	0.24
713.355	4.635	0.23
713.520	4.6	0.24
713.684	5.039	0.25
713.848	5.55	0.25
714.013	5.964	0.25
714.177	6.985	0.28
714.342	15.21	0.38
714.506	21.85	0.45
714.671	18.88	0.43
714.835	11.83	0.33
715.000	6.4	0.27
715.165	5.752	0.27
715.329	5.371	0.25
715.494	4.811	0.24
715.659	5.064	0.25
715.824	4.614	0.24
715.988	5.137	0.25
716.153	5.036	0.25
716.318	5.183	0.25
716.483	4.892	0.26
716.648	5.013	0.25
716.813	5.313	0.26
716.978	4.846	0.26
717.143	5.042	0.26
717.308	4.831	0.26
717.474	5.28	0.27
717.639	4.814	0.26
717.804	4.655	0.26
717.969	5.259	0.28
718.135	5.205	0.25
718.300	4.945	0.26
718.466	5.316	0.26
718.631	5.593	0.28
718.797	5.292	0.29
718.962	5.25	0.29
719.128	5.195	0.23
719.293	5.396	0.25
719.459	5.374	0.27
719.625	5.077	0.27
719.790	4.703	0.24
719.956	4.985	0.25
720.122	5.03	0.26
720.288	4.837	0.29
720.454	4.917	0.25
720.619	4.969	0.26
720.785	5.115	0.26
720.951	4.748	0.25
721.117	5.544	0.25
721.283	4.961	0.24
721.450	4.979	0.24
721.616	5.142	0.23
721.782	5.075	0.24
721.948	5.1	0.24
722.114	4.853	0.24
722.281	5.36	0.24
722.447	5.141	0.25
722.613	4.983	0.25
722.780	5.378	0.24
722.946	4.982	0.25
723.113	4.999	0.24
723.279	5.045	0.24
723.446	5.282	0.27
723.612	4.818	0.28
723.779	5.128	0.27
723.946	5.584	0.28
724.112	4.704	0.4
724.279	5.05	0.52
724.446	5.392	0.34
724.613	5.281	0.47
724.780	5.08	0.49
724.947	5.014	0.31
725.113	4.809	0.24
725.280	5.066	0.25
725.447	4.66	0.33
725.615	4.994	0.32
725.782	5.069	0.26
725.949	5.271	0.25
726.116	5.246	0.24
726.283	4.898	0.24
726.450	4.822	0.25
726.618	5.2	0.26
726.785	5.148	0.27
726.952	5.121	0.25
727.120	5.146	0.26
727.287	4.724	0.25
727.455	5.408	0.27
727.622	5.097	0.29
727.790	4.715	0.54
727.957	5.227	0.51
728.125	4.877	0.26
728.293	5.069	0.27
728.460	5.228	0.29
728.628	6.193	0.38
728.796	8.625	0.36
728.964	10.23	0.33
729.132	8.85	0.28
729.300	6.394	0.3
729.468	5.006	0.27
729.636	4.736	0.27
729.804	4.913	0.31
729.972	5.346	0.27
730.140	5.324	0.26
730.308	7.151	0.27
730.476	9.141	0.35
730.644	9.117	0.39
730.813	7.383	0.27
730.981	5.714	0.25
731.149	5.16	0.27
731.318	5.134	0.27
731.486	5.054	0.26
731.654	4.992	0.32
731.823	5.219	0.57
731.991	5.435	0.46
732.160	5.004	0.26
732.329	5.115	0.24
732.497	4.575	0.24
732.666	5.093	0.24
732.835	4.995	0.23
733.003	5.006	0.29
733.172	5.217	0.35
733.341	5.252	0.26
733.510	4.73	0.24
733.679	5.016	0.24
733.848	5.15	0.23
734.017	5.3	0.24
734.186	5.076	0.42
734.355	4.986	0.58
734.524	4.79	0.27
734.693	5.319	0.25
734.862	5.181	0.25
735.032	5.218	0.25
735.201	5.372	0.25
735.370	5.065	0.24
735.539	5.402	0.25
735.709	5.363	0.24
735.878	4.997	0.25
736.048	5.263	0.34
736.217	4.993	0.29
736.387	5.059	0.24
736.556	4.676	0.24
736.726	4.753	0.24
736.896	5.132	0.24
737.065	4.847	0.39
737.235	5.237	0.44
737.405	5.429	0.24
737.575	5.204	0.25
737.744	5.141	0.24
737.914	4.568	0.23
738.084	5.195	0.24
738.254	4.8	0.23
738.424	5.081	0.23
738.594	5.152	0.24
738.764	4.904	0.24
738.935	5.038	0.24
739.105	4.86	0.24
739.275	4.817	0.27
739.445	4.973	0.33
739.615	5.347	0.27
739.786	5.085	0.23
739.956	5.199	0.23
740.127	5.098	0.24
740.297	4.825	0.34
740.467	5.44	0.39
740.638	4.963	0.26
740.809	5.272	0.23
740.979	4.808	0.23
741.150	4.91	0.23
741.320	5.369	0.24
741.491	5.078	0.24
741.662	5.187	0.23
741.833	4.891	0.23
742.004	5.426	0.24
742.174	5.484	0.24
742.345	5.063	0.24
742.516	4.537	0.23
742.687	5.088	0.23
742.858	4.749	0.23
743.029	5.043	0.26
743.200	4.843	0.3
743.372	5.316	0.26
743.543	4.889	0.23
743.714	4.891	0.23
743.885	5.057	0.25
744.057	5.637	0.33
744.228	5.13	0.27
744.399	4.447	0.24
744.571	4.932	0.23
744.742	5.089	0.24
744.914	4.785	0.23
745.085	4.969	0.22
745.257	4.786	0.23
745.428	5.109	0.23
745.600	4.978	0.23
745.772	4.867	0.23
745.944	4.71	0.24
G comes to 8.96 nm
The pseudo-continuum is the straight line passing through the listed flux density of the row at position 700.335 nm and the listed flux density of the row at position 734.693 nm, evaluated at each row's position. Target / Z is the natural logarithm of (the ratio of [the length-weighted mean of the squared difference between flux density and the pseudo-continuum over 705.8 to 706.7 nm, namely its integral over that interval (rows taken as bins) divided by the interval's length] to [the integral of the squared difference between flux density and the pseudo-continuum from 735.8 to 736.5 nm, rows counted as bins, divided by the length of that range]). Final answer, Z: -0.9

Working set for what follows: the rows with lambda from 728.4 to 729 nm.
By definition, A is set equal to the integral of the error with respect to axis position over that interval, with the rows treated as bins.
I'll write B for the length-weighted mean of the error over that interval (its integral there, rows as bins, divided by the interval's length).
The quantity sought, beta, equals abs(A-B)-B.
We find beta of -0.205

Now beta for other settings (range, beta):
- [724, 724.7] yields -0.298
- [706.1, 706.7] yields -0.147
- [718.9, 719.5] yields -0.155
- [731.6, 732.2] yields -0.250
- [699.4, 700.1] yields -0.177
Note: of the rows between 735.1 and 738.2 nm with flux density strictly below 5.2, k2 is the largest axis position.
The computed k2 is 738.084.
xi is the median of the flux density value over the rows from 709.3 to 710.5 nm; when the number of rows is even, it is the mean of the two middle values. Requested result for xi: 5.26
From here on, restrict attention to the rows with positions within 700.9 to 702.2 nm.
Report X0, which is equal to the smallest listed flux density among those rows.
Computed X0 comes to 4.903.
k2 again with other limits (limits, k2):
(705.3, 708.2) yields 708.119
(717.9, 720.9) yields 720.785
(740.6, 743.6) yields 743.543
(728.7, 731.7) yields 731.654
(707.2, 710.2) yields 709.914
